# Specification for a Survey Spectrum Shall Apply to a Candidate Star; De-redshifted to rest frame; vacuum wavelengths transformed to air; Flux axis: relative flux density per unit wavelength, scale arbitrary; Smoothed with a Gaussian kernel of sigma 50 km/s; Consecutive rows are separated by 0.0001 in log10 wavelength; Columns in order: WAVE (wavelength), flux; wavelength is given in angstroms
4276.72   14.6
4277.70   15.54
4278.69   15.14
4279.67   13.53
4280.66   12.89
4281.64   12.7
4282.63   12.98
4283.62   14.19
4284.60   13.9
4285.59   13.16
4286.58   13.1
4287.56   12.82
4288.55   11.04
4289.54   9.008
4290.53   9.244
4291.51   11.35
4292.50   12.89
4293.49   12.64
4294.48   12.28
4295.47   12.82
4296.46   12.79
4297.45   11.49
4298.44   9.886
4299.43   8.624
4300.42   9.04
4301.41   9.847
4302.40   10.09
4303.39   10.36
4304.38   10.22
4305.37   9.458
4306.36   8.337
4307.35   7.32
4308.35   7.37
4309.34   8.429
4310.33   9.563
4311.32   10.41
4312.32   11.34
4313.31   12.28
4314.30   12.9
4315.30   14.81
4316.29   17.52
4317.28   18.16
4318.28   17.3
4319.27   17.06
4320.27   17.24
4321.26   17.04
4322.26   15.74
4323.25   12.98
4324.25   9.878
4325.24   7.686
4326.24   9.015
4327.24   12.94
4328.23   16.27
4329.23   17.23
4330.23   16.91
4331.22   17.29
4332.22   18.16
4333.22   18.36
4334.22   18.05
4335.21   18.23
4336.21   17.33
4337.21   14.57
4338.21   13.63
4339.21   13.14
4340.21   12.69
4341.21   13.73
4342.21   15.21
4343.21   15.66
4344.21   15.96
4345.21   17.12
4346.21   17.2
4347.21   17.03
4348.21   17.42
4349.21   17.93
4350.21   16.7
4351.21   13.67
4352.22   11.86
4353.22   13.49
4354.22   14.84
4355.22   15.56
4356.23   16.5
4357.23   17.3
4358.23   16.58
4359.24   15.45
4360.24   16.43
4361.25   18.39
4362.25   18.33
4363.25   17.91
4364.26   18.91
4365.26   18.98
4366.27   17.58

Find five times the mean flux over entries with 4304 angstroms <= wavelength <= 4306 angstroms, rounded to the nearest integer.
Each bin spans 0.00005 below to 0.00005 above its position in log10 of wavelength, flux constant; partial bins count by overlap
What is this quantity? 49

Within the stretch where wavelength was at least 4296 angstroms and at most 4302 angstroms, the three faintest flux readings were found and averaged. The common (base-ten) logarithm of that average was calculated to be 0.96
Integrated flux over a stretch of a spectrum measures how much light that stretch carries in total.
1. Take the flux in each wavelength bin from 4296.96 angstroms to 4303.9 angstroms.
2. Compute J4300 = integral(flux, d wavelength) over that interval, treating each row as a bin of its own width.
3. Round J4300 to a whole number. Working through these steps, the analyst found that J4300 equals 69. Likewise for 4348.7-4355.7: 104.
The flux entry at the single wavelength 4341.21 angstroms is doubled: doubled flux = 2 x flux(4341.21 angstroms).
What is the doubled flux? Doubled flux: 27.5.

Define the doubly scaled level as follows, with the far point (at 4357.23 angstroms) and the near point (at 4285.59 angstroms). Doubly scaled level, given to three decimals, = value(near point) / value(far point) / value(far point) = 0.044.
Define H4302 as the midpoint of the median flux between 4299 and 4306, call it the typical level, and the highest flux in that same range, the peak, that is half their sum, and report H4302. 10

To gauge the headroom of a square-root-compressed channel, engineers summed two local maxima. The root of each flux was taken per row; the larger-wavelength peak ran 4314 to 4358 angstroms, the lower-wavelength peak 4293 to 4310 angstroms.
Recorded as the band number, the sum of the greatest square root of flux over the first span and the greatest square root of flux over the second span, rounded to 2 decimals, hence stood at 7.87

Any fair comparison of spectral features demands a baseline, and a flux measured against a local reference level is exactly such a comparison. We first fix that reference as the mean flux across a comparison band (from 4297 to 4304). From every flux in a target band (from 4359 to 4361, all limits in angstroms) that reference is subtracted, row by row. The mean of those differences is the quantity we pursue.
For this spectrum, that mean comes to 6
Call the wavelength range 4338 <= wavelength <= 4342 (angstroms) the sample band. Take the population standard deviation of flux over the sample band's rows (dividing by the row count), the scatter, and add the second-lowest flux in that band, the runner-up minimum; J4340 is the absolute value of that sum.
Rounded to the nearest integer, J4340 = 14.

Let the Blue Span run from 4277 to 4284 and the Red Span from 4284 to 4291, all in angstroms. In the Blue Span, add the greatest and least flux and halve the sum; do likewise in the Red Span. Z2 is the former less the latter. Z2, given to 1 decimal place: 2.7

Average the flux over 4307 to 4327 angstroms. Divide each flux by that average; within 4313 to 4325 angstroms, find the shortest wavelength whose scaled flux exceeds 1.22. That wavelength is 4316.29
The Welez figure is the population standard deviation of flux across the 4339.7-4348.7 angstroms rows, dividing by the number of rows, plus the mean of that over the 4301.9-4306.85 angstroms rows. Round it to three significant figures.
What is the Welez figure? 11.3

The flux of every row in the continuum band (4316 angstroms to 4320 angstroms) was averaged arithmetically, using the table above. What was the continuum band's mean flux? 17.5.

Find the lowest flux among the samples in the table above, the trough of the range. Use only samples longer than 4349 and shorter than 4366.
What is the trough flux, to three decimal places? 11.860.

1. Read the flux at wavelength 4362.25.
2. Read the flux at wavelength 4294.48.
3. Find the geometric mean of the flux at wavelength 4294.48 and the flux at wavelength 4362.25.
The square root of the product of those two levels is 15.0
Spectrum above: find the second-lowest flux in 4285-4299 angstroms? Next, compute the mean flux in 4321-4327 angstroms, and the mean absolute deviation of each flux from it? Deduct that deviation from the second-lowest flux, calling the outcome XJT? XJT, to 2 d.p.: 6.05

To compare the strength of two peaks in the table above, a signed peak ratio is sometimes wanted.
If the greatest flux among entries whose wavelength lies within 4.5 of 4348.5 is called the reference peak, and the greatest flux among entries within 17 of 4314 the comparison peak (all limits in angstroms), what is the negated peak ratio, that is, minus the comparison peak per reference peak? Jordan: -1.01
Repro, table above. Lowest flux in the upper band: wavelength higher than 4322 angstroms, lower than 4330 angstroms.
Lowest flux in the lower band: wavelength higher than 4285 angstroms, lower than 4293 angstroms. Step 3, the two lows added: 16.7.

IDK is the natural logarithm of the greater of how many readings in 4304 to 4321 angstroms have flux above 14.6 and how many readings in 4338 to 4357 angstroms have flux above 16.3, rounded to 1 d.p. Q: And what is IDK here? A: 1.9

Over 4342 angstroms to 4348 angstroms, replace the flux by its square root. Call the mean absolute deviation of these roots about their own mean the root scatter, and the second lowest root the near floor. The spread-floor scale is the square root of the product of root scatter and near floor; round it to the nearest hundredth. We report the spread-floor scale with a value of 0.61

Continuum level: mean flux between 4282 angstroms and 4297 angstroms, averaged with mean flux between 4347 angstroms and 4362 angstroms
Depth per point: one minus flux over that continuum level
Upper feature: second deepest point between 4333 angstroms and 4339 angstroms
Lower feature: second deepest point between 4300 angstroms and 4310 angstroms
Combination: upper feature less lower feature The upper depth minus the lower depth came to -0.51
